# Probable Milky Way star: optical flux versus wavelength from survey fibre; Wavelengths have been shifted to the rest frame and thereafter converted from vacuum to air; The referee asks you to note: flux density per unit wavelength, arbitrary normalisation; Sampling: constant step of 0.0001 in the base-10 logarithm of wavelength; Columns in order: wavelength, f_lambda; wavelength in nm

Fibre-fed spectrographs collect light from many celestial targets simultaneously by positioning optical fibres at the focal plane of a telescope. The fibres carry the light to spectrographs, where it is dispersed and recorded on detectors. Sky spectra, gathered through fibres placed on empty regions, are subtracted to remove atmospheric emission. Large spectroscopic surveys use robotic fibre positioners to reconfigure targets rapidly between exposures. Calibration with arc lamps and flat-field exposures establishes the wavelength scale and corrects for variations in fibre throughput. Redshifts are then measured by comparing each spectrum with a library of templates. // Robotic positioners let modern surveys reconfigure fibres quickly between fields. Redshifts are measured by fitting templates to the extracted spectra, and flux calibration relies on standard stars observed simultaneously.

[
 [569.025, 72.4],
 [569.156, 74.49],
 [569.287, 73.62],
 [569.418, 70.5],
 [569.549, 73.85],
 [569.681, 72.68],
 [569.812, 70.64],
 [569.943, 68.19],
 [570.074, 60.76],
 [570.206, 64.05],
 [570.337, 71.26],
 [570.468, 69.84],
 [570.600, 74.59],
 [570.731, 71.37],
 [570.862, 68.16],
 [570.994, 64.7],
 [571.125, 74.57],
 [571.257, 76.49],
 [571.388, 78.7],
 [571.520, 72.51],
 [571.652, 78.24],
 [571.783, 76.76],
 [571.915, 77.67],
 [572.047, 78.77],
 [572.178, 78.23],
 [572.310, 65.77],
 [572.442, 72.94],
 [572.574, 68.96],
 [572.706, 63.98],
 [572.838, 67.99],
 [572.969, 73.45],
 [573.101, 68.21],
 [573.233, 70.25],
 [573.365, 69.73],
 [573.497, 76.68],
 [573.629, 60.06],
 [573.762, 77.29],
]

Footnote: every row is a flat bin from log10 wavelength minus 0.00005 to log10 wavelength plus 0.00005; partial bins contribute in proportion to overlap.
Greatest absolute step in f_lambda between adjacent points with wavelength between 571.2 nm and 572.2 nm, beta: 6.2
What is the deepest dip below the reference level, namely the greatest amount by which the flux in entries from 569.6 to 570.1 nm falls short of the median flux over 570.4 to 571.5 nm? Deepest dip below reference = 12.2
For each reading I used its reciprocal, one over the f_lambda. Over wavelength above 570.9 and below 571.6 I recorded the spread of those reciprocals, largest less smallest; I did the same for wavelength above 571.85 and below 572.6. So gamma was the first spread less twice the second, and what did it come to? -0.0023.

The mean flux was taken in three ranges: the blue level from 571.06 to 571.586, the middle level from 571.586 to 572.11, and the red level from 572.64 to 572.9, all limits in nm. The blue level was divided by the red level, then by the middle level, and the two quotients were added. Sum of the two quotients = 2.12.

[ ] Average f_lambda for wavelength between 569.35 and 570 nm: 71.2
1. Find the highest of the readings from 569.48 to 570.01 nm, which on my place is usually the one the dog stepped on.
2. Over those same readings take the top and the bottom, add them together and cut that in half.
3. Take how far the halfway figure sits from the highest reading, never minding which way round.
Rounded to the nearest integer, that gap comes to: 3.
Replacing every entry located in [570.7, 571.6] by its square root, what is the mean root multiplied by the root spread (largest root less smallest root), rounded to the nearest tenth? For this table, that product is 7.0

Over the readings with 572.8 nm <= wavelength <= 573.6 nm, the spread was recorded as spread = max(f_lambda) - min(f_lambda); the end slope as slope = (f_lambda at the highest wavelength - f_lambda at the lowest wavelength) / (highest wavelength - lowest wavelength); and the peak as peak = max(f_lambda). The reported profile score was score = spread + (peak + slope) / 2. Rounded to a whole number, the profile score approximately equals 54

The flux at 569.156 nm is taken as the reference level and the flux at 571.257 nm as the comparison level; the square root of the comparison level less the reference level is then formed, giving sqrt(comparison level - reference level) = 1.4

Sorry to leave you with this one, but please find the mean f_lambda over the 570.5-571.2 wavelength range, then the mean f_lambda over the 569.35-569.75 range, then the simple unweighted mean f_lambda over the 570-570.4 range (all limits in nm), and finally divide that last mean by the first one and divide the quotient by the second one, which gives 0.0128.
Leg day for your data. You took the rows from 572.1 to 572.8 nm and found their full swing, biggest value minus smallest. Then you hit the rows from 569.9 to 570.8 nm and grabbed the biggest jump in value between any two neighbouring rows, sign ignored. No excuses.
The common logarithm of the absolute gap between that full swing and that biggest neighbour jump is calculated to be 0.8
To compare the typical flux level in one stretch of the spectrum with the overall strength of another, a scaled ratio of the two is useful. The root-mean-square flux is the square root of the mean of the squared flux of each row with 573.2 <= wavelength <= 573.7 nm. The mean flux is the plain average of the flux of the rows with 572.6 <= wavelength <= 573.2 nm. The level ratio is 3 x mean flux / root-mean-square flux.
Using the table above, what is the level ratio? 2.96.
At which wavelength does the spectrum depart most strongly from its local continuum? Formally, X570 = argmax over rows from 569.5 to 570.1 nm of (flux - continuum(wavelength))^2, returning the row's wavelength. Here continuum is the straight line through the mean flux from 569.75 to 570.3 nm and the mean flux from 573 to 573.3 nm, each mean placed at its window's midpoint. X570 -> 569.549 nm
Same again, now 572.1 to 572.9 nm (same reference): 572.178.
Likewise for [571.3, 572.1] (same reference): 571.388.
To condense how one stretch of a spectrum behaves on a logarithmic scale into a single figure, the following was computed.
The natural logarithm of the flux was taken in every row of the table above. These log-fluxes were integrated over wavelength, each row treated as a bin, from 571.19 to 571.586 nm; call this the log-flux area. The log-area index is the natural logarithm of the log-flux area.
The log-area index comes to 0.54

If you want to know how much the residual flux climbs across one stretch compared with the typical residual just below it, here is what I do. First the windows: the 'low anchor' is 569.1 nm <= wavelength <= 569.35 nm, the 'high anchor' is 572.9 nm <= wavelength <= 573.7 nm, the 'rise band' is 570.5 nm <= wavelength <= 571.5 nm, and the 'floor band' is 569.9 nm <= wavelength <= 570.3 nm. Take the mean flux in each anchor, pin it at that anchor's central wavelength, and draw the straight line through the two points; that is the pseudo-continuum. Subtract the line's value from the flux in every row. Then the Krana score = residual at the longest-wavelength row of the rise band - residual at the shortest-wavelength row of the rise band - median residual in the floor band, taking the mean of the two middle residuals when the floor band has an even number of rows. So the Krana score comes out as 14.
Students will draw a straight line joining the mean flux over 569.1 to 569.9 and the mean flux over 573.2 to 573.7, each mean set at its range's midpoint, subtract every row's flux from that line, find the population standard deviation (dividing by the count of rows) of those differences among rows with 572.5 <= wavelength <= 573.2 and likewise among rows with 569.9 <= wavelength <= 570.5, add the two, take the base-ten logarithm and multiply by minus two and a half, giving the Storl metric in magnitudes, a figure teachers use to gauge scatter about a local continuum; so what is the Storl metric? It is -2.1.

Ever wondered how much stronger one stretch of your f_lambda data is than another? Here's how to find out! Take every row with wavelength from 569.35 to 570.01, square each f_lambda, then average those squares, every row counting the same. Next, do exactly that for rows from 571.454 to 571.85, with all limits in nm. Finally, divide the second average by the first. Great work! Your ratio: 1.14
